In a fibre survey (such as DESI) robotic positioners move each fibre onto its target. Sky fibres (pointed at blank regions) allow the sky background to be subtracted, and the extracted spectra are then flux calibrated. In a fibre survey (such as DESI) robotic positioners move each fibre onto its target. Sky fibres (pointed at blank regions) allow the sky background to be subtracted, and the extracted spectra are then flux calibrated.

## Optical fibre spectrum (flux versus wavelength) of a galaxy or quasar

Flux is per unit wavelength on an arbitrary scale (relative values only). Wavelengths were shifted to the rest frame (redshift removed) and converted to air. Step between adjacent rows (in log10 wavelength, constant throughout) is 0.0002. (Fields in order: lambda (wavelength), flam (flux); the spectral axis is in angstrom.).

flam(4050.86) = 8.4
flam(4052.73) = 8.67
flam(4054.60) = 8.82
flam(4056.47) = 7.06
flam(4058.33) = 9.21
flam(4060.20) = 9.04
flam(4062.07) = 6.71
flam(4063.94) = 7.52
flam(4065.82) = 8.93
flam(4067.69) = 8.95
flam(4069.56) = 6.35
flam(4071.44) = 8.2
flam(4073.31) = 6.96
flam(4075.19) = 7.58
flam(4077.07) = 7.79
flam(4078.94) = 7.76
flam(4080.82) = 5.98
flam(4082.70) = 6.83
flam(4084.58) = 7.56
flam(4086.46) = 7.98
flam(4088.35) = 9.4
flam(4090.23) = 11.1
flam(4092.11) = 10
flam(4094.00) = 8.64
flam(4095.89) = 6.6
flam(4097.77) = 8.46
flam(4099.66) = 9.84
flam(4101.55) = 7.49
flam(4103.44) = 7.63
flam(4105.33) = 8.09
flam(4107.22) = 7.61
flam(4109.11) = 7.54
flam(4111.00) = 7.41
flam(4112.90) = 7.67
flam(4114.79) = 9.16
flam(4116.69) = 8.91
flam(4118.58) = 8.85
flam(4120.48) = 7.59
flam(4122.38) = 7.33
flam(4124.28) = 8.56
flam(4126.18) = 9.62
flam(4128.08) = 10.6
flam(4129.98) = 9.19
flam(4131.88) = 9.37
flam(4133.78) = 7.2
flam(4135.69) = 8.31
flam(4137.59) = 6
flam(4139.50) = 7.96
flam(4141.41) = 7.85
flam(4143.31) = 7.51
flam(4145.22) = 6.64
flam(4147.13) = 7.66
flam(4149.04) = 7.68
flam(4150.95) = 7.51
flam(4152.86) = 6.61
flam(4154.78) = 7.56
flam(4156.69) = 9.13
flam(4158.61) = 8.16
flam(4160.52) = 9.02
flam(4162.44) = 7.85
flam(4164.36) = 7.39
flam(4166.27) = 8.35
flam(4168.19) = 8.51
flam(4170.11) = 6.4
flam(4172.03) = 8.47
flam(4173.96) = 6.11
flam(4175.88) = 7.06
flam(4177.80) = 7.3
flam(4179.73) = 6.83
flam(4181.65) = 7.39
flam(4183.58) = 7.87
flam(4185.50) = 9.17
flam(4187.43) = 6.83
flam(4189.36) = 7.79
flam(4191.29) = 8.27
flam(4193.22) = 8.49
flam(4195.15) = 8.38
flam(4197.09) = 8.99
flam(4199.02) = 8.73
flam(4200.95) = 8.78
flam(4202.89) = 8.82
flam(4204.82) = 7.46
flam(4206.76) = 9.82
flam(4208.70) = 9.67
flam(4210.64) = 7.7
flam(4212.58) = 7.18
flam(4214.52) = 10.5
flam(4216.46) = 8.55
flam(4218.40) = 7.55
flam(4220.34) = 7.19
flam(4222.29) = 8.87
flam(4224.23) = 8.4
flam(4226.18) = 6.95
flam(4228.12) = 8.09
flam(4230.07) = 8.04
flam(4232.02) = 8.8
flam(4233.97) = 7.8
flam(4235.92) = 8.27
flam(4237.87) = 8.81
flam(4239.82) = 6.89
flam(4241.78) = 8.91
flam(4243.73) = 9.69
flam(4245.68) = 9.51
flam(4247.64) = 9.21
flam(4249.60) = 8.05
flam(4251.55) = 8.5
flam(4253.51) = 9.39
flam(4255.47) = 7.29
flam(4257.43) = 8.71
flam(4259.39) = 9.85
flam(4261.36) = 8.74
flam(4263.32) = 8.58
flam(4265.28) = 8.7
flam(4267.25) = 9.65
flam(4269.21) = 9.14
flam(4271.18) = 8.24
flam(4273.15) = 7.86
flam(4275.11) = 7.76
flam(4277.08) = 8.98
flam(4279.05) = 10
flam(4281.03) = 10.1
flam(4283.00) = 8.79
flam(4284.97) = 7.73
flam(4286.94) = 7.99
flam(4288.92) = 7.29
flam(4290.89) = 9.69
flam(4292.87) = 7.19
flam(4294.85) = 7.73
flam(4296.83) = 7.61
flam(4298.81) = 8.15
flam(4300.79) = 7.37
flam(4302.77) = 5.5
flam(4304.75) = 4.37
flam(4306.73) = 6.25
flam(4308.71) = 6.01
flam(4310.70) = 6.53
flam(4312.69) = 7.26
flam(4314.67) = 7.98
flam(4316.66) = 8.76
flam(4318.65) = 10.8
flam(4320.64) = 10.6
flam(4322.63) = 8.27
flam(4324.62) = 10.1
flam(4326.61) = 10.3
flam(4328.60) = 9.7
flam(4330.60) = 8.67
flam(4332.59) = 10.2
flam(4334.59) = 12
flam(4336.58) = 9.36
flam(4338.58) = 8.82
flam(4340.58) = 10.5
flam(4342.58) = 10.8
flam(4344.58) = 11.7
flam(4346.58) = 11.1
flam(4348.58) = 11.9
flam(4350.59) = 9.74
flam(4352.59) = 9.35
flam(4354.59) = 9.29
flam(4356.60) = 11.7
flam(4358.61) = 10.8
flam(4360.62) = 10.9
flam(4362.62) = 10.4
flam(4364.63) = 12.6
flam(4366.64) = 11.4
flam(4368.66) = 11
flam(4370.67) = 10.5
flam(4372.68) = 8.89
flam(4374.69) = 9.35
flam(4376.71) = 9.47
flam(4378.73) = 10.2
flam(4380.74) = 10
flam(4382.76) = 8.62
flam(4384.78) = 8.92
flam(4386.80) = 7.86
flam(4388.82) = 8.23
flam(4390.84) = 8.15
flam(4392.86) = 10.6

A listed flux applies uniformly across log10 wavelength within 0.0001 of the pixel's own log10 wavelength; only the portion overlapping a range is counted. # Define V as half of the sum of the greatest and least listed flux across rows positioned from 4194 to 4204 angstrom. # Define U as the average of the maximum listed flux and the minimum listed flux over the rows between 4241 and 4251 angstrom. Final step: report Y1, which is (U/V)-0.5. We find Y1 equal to 0.52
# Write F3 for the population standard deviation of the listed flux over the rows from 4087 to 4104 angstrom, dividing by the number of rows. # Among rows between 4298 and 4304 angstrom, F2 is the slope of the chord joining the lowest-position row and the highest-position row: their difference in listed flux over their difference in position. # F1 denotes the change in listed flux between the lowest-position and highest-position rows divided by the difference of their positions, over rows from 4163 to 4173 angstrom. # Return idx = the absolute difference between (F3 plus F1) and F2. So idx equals 2.15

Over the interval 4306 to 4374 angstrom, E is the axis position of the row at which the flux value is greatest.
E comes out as 4364.63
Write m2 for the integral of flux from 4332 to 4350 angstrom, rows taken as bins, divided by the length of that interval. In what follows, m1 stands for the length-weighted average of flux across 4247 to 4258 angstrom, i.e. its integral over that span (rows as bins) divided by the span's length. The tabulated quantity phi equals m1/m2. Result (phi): 0.79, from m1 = 8.5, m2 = 10.7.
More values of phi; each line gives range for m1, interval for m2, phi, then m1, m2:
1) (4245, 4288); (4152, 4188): 1.14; 8.8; 7.7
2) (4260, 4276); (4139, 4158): 1.13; 8.6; 7.6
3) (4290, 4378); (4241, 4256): 1.05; 9.3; 8.9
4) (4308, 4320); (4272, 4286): 0.92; 8.0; 8.7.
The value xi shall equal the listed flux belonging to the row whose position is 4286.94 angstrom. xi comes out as 7.99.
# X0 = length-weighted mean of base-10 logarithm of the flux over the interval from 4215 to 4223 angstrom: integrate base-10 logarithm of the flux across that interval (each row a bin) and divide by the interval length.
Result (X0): 0.91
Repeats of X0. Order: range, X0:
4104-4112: 0.88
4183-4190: 0.90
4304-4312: 0.76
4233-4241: 0.90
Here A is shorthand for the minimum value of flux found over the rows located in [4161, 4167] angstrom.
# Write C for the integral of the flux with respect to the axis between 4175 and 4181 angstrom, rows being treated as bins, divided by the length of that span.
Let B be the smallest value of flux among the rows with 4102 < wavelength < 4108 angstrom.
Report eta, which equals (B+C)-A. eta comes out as 7.3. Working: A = 7.39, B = 7.61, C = 7.1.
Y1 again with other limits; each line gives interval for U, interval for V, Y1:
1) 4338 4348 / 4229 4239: 0.74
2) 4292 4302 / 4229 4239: 0.42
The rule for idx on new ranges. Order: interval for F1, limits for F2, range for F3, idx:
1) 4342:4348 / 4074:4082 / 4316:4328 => 1.31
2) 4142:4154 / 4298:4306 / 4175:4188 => 1.30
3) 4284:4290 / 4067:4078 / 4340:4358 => 0.98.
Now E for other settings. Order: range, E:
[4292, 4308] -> 4298.81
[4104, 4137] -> 4128.08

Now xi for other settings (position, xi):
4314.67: 7.98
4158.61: 8.16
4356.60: 11.7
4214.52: 10.5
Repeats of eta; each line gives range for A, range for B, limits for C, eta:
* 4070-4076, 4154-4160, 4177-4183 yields 7.8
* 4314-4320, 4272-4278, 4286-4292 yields 8.1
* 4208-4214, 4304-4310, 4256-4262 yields 6.2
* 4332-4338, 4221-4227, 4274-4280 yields 6.5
